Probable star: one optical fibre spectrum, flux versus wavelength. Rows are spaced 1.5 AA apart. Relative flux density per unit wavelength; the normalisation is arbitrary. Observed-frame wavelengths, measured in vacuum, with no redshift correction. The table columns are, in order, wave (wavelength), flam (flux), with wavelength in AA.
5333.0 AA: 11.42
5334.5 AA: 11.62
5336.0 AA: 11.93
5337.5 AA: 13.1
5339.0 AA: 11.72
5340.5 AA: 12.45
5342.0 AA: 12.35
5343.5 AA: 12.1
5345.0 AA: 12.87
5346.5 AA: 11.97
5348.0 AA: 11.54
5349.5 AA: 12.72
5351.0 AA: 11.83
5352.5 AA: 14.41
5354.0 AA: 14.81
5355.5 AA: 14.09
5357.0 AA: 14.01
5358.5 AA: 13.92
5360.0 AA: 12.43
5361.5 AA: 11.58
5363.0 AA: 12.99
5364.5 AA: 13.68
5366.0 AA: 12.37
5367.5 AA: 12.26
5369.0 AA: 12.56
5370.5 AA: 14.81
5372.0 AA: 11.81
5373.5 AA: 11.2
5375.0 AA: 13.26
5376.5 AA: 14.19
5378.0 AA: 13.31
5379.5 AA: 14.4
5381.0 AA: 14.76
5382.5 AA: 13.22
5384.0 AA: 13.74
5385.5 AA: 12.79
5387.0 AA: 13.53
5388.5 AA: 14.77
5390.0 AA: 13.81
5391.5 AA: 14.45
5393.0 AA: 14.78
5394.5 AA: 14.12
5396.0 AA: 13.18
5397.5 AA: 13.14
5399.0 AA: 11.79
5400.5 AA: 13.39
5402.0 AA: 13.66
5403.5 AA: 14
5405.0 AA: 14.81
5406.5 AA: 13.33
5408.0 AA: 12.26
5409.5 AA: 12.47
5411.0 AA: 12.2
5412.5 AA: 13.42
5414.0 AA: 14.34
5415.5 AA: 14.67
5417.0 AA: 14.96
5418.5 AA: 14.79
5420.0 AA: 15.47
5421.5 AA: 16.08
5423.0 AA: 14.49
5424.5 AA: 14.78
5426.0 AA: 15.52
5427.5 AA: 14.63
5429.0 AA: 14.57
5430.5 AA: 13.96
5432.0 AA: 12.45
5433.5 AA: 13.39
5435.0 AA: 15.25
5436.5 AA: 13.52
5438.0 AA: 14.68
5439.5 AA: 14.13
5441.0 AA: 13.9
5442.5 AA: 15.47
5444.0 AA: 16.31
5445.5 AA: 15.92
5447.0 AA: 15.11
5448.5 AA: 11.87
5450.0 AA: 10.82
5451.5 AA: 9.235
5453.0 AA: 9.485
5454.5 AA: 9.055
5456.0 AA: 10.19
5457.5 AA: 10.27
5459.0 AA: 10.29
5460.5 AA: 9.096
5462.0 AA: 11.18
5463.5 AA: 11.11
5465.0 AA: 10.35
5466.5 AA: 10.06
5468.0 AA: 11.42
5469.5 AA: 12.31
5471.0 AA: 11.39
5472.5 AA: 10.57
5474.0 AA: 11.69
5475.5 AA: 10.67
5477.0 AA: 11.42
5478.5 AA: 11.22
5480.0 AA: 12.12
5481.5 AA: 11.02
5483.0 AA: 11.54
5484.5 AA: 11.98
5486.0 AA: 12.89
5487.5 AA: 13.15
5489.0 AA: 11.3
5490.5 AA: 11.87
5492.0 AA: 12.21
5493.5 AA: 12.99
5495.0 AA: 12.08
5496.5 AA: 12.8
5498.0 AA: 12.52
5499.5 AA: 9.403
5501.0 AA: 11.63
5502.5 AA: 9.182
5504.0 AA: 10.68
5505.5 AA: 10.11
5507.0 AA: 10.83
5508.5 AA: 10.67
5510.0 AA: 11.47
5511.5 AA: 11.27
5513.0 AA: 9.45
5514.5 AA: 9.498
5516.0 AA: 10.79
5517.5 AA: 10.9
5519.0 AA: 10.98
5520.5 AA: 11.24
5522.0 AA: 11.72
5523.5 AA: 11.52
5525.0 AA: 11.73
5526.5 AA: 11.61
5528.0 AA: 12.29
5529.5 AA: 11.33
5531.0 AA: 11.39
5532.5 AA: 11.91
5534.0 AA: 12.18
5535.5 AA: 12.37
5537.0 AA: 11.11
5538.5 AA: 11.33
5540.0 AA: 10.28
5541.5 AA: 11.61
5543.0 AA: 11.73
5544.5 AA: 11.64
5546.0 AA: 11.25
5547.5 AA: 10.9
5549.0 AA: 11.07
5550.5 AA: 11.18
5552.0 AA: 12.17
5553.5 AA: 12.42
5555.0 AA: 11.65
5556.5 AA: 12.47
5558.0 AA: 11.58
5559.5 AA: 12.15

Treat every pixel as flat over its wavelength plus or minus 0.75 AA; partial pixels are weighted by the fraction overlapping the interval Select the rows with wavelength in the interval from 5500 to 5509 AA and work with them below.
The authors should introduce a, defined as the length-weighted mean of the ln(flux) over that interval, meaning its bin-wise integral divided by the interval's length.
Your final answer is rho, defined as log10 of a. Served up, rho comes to 0.37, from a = 2.35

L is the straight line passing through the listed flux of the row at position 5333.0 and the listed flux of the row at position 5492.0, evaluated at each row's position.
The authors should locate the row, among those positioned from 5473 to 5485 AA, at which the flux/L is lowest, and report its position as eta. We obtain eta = 5475.5 AA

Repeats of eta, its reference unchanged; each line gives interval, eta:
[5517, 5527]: 5517.5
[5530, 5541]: 5540.0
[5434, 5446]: 5436.5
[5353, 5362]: 5361.5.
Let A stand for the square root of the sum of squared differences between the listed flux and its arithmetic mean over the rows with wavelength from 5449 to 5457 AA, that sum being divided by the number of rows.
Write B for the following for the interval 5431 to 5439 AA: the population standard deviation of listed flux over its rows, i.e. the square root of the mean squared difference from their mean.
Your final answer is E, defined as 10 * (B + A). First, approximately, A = 0.7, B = 0.99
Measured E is 16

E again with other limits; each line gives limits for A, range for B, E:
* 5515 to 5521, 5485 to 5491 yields 9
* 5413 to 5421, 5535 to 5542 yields 11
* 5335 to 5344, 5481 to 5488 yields 12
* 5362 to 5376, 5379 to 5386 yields 17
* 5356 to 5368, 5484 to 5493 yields 15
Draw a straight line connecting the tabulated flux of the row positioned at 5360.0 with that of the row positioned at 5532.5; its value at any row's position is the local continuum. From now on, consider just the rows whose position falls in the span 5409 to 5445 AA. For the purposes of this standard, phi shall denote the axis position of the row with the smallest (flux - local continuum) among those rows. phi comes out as 5411.0 AA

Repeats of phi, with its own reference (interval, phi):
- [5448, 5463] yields 5454.5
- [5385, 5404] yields 5399.0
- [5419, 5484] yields 5454.5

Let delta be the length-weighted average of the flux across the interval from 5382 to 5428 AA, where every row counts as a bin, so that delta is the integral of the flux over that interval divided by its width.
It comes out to 14.0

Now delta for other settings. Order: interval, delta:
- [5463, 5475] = 11.1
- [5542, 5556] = 11.6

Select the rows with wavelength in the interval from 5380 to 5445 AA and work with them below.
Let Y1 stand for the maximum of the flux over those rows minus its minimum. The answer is 4.5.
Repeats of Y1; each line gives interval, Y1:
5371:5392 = 3.6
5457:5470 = 3.2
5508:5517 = 2.0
